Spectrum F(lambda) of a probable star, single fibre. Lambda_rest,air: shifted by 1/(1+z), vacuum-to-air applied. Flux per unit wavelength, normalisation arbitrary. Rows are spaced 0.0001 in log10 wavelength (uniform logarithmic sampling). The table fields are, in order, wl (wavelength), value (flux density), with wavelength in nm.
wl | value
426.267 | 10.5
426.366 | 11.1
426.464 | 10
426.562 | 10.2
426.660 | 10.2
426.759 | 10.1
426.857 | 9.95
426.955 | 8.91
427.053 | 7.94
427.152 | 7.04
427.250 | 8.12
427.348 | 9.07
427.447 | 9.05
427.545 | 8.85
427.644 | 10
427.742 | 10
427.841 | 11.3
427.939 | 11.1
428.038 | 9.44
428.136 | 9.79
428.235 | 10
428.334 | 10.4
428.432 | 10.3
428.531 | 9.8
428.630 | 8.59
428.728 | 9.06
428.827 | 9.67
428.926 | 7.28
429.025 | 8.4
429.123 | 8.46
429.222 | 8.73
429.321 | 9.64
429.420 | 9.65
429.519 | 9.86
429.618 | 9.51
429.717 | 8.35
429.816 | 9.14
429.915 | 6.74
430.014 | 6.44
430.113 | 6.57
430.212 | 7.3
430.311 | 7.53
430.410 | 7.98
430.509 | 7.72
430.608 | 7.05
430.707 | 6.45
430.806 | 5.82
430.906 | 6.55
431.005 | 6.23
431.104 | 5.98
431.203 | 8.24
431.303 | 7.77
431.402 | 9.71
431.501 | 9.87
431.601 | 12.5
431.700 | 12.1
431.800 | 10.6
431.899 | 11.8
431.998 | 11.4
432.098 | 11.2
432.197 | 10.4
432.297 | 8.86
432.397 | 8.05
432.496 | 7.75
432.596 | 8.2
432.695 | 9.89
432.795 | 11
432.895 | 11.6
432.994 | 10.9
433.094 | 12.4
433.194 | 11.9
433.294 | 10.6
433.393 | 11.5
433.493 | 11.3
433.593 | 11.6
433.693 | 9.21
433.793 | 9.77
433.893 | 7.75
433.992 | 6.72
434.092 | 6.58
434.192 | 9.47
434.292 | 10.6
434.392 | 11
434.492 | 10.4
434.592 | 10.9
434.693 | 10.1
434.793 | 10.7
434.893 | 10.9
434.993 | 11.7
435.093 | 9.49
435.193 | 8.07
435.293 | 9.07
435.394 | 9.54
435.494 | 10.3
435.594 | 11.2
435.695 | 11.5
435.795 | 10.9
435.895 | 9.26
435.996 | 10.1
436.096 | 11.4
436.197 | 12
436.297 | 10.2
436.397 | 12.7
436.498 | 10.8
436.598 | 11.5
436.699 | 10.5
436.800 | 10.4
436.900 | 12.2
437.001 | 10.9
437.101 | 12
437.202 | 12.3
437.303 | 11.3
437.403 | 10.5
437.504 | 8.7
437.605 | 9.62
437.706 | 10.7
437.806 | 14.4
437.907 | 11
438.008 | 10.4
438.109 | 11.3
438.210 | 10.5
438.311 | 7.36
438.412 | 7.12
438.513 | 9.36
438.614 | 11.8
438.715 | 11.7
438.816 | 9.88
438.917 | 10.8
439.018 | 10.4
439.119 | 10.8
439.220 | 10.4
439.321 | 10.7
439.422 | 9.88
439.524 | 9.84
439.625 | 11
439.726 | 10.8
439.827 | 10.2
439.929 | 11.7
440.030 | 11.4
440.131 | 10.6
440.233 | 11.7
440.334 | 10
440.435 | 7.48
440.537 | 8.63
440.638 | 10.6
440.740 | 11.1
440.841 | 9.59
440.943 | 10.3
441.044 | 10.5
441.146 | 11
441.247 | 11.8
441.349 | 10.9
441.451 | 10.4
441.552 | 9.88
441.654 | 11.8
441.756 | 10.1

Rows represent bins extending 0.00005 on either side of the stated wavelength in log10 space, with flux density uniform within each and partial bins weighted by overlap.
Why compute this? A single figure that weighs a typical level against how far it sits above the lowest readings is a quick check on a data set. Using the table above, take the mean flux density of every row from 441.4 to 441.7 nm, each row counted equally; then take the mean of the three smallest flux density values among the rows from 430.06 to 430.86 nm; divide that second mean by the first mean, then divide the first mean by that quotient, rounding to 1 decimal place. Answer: 18.2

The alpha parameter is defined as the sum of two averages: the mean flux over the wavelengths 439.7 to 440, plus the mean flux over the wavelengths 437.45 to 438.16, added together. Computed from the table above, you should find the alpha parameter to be 21.8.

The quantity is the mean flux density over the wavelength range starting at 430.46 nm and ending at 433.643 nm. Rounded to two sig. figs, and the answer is 9.6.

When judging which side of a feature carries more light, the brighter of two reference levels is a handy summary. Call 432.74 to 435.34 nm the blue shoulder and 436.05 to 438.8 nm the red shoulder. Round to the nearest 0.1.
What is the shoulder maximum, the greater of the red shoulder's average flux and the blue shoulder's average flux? 10.8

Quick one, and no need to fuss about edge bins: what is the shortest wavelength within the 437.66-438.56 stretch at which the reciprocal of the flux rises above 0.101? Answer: 438.311 nm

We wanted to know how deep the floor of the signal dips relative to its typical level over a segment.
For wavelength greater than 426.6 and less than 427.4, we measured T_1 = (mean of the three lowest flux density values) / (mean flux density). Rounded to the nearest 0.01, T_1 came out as 0.86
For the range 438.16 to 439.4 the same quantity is 0.79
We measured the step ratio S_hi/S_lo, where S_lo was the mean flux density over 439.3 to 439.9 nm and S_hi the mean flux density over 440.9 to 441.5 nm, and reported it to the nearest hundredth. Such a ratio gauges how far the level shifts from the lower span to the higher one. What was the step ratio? 1.04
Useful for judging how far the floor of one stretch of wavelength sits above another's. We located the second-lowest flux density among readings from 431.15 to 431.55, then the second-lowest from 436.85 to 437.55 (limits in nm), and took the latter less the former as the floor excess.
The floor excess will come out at 2.3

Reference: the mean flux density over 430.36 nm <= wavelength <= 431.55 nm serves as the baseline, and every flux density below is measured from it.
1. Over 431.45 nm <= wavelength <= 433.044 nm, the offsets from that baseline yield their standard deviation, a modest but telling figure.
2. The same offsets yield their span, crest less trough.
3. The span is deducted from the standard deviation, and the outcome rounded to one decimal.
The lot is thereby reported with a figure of -3.3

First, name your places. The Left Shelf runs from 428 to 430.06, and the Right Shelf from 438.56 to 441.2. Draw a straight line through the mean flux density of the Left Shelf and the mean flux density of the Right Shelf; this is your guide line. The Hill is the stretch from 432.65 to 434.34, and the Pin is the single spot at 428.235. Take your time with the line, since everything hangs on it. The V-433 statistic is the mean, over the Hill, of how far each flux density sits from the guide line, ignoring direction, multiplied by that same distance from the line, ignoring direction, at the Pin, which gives 1.7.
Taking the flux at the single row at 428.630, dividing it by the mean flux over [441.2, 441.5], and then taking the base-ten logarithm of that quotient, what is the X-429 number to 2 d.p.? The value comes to -0.11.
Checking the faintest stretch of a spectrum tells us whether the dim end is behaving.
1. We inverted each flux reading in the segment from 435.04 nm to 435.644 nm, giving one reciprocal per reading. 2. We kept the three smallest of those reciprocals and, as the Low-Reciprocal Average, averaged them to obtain 0.097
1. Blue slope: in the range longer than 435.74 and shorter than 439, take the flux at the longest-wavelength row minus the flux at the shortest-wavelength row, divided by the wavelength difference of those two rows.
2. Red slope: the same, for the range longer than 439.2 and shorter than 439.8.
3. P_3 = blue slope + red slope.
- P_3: 1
